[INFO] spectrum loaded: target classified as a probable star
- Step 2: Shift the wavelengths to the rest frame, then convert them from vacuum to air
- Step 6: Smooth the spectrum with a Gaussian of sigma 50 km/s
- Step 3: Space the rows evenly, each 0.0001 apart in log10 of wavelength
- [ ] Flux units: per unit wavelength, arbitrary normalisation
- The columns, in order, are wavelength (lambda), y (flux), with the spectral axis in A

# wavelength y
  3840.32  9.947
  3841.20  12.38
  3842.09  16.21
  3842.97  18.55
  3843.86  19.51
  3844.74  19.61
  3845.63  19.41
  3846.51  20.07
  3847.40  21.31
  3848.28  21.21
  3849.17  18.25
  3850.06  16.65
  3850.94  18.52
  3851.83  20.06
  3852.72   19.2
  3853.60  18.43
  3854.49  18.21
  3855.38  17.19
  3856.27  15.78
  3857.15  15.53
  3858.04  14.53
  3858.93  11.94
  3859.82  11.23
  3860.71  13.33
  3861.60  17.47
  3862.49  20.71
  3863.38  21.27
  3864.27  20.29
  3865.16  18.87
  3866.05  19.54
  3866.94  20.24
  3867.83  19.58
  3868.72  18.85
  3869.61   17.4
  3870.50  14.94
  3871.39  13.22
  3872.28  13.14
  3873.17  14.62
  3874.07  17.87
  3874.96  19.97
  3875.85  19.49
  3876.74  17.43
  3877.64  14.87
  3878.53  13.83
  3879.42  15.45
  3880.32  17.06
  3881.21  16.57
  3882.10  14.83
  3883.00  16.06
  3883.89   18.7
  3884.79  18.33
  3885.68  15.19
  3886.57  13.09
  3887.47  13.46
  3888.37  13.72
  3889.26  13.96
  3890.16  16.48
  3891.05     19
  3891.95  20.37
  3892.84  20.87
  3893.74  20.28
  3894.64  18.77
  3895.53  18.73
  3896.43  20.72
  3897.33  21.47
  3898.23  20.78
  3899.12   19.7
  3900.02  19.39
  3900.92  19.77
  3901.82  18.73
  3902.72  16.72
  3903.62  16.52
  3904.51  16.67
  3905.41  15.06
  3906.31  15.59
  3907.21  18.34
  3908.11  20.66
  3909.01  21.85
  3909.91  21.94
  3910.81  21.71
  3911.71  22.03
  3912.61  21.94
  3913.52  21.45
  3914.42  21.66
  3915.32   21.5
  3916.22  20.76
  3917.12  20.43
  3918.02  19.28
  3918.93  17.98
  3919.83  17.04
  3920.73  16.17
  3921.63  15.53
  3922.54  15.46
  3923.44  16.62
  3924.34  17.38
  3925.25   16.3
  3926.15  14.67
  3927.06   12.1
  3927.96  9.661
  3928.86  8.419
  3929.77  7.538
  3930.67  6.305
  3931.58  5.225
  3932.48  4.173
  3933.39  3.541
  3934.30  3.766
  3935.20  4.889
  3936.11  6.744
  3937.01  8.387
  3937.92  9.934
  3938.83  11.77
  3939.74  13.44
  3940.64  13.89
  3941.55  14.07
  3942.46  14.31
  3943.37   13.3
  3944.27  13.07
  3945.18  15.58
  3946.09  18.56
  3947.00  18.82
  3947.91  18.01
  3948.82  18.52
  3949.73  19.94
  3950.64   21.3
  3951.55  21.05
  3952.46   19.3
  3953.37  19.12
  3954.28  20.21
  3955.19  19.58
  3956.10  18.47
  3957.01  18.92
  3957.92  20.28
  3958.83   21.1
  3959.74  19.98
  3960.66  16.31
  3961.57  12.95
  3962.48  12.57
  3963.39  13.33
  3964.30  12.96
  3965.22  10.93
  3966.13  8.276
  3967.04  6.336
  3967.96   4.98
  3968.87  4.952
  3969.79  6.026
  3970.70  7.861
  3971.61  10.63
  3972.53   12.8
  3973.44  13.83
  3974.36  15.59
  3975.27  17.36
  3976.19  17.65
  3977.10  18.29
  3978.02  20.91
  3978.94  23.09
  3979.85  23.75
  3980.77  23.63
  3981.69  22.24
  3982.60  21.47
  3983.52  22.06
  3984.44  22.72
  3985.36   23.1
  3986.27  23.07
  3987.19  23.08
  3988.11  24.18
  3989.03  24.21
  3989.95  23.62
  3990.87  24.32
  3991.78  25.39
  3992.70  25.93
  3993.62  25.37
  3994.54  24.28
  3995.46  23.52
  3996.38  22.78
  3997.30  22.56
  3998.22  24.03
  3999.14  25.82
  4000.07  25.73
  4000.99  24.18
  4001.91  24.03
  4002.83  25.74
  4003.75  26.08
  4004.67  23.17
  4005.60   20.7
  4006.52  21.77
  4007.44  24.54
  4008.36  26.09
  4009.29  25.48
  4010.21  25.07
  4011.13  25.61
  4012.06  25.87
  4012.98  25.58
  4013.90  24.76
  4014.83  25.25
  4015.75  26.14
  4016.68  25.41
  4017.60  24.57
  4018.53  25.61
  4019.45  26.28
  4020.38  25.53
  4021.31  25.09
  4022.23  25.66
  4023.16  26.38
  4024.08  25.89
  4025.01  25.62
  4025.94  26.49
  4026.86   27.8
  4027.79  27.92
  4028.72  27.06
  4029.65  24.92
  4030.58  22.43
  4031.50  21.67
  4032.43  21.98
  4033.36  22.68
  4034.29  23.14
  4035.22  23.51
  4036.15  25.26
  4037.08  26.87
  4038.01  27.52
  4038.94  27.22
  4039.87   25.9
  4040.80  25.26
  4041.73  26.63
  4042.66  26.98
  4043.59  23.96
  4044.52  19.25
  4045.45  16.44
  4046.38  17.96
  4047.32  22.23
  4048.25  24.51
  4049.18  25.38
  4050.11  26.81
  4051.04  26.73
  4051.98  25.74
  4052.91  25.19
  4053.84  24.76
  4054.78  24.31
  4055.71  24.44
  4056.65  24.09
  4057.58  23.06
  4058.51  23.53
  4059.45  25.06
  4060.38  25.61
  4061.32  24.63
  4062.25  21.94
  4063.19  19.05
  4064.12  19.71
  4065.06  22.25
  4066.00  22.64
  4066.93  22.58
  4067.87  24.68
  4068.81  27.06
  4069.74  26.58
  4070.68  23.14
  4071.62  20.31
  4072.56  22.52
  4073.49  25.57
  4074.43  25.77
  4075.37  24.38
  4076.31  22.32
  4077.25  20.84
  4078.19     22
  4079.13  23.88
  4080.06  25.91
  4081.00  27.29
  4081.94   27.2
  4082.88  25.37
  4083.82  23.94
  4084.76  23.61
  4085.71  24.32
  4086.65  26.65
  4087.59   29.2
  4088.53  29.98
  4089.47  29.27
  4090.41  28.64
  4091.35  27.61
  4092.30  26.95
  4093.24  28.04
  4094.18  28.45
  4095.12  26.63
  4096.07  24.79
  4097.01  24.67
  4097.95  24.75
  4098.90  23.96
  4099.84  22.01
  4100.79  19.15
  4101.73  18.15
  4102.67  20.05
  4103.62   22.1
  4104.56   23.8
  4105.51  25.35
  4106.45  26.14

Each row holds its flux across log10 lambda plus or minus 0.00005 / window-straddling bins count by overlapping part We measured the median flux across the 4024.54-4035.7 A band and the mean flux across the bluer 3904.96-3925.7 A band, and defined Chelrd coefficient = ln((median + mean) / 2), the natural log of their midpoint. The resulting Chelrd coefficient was 3.07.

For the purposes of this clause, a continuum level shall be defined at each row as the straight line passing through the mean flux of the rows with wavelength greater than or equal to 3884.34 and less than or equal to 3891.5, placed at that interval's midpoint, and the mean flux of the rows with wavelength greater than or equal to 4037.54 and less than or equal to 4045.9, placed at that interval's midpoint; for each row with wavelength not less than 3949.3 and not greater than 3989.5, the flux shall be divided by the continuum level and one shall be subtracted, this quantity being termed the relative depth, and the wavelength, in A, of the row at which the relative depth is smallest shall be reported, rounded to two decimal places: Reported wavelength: 3968.87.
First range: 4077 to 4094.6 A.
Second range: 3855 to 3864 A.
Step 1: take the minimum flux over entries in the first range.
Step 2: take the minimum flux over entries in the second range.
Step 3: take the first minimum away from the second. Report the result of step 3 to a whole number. -10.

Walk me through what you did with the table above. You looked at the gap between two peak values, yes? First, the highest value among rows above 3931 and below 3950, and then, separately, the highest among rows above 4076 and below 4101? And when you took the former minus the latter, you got -10.0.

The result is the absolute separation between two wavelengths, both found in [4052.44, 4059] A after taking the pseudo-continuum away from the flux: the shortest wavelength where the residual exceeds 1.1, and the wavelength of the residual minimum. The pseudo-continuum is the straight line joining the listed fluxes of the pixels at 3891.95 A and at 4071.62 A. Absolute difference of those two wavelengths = 4.7 A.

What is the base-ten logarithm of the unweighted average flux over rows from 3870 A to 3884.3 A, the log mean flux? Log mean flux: 1.21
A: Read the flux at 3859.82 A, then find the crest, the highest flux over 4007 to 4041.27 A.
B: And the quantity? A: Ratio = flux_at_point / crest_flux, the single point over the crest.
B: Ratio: 0.40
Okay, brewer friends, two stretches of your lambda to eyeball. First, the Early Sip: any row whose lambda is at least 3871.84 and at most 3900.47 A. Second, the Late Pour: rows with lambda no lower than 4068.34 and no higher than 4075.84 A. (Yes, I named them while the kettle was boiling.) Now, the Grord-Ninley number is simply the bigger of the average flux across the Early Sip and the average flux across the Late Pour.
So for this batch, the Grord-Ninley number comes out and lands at 24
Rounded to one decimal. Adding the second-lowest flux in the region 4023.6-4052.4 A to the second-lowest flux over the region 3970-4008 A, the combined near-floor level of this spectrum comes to 28.6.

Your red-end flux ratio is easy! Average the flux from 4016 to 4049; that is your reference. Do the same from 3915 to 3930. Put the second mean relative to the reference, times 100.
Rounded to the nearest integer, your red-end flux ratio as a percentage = 64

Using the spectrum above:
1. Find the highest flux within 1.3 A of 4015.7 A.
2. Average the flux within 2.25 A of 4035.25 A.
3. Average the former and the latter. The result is 25.2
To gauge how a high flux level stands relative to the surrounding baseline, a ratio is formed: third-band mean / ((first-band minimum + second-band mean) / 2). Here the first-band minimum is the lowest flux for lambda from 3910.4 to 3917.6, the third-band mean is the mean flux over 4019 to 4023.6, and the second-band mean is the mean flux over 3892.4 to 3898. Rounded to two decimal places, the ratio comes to 1.27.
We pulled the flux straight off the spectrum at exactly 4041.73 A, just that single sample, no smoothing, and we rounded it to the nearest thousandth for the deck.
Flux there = 26.630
